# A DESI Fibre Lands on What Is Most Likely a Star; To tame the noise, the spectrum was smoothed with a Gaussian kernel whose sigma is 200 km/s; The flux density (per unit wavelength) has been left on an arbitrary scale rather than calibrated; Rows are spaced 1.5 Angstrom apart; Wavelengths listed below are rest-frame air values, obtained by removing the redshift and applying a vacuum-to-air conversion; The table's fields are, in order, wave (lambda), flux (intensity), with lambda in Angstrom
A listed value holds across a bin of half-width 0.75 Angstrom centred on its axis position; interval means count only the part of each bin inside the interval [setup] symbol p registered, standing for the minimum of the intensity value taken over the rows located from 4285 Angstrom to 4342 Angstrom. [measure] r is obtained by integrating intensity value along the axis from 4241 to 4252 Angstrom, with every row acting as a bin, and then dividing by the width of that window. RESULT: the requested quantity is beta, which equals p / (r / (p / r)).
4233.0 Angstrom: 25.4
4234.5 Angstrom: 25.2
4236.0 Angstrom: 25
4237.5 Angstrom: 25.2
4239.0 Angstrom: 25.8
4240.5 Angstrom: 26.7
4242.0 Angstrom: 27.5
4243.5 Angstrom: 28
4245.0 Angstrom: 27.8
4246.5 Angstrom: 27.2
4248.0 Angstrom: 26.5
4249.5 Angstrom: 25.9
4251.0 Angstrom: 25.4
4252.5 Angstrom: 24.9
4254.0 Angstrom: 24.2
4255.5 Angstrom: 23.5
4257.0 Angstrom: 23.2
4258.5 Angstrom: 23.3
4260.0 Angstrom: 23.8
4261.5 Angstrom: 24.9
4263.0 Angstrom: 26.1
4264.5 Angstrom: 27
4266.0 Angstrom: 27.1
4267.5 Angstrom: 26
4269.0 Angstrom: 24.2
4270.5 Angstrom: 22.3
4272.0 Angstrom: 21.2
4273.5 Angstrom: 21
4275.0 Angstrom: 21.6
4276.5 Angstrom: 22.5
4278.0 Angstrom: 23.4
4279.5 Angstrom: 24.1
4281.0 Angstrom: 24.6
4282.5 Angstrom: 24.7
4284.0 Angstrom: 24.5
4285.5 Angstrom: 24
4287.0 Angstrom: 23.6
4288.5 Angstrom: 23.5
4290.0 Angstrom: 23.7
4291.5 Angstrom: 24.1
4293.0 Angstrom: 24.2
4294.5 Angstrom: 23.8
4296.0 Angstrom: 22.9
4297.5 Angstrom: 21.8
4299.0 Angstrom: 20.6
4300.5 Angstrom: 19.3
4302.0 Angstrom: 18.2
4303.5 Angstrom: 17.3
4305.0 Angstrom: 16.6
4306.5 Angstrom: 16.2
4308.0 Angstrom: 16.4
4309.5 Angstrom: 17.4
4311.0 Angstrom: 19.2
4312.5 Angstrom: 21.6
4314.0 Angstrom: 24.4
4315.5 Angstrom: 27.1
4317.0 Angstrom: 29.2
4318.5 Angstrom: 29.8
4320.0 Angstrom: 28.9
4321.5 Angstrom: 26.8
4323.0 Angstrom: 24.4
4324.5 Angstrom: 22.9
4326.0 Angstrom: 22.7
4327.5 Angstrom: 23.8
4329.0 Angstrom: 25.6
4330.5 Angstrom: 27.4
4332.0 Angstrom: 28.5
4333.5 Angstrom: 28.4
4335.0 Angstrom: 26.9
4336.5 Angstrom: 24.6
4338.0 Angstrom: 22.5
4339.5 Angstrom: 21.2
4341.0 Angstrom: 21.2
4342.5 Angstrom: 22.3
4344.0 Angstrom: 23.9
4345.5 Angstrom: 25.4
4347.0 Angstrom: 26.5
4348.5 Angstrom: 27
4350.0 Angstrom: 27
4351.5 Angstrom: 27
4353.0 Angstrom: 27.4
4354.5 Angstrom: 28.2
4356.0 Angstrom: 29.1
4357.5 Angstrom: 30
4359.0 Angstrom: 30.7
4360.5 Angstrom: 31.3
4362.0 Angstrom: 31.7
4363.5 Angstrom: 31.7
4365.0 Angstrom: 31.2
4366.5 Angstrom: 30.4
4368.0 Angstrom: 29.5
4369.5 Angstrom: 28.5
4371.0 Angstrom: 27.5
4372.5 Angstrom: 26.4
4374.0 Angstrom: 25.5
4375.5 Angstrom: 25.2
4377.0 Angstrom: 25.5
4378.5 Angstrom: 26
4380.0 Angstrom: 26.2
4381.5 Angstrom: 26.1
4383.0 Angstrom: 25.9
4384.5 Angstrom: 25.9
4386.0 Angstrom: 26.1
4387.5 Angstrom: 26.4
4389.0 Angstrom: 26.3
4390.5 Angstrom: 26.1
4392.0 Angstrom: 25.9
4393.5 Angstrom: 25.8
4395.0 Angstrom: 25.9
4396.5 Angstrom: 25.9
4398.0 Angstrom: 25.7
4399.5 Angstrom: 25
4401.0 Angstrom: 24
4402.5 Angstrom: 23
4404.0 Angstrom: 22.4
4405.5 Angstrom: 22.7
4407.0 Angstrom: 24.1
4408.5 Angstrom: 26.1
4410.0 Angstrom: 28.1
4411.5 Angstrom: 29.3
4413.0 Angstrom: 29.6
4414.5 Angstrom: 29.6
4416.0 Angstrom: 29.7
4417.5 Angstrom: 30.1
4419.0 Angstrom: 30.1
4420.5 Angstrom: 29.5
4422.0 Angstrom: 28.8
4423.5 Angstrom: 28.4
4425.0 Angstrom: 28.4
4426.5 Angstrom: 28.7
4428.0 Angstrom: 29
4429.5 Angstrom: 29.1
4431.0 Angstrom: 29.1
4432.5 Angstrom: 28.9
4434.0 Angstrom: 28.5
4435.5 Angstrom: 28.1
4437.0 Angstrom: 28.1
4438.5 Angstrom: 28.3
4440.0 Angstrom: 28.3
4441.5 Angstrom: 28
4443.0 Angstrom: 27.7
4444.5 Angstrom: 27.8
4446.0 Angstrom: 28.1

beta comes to 0.4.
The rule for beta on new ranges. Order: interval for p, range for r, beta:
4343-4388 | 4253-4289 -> 1.0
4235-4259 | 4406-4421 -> 0.7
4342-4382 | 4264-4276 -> 0.9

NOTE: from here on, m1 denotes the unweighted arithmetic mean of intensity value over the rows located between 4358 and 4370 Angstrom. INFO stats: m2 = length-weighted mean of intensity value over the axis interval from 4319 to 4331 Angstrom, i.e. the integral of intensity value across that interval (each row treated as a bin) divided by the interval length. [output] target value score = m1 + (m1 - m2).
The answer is 36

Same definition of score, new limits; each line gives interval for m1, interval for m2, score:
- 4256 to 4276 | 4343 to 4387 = 20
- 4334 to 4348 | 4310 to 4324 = 22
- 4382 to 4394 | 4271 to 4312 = 31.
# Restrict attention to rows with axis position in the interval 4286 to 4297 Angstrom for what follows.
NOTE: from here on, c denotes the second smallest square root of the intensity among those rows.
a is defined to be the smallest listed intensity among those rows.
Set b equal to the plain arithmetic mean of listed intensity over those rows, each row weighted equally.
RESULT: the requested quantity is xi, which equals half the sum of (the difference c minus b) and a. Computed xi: 2.03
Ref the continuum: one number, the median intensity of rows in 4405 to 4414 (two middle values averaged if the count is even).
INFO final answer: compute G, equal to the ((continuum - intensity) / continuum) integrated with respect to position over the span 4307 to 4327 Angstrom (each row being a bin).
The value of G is 2.4 Angstrom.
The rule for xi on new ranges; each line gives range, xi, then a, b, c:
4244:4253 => 1.83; 24.9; 26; 5.04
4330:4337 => 1.31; 24.6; 27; 5.19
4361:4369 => 2.06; 29.5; 31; 5.51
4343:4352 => 1.40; 23.9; 26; 5.04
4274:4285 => 1.36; 21.6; 24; 4.74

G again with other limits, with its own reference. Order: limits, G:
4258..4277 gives 2.2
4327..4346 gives 1.6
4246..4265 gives 1.5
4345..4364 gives -1.1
